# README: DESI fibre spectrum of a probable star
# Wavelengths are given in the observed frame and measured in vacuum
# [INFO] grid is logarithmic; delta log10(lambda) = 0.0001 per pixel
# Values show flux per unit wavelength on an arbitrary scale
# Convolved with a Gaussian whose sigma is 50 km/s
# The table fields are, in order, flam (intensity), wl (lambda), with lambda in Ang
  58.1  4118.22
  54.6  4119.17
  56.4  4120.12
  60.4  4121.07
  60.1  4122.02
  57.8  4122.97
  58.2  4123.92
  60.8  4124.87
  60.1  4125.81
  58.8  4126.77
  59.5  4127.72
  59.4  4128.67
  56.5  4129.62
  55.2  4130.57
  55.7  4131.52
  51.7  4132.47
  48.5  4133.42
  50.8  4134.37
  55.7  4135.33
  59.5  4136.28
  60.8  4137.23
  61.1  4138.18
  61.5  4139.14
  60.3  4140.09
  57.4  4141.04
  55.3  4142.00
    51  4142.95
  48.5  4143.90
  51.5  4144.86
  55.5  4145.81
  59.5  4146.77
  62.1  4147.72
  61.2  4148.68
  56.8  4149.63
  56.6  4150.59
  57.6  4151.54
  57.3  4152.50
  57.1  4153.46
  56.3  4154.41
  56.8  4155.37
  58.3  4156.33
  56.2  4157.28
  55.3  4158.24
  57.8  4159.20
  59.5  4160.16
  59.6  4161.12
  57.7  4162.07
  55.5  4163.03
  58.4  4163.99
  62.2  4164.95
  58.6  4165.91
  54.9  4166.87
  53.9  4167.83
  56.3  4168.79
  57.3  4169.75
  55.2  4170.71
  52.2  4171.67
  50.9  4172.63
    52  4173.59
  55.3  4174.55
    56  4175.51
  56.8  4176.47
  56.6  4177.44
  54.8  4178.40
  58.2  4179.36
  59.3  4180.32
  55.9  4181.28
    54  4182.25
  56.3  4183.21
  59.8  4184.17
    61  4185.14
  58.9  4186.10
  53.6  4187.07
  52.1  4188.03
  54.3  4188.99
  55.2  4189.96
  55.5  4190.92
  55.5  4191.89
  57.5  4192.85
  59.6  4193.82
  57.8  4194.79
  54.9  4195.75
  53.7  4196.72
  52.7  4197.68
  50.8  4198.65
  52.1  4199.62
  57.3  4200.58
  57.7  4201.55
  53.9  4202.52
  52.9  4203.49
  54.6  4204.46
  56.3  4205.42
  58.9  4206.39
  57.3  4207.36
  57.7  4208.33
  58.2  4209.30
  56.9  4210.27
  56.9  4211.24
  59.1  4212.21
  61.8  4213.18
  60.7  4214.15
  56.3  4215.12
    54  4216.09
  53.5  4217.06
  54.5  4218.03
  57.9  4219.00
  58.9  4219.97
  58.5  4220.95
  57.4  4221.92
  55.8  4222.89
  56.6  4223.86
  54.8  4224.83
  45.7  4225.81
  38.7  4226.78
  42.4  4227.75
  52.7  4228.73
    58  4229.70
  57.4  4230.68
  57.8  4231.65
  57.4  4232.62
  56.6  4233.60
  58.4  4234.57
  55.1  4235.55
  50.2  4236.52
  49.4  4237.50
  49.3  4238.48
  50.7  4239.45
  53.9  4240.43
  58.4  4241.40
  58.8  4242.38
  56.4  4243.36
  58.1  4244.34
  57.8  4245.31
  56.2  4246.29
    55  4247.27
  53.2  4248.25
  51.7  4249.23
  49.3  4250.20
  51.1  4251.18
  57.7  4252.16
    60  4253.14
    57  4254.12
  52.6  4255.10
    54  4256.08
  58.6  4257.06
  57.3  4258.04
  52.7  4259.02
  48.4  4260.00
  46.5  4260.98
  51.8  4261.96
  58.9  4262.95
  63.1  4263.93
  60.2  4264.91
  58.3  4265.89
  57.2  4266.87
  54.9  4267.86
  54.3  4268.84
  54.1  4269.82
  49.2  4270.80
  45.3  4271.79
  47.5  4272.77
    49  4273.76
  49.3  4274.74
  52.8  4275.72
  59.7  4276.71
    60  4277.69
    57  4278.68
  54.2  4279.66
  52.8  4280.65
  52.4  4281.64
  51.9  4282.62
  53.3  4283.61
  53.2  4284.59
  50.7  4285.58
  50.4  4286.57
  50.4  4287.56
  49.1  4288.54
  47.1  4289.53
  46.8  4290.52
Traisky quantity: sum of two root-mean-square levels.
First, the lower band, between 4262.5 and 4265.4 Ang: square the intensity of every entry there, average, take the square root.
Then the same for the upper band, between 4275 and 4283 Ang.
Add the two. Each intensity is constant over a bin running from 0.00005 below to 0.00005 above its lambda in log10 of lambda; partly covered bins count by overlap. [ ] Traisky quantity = 116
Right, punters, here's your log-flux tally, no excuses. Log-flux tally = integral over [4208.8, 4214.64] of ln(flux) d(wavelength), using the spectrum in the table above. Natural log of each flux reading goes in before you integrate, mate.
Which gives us 24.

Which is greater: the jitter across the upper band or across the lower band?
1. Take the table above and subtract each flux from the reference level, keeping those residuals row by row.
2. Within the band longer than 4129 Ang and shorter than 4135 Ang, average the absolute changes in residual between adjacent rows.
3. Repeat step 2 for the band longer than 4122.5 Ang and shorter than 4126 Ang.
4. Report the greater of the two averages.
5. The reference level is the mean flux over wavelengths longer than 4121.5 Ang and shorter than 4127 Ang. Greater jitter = 2.3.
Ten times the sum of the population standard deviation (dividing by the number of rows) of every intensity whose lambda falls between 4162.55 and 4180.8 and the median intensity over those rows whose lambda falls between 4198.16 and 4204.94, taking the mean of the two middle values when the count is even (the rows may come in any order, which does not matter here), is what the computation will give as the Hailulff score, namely 566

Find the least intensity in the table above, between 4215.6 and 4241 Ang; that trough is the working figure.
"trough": 38.7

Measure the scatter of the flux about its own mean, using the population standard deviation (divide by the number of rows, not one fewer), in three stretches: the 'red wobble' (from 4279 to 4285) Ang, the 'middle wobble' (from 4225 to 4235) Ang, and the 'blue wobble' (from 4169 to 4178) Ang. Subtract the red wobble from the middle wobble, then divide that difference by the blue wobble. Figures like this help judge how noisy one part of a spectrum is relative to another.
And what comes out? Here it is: 2.8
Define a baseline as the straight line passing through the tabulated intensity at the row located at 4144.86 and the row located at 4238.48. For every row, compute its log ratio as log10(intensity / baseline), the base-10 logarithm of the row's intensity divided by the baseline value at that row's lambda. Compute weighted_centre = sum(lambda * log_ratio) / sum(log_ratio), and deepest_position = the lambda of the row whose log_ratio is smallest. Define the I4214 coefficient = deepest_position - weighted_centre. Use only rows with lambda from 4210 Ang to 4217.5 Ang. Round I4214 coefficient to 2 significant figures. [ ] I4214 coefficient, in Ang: 3.8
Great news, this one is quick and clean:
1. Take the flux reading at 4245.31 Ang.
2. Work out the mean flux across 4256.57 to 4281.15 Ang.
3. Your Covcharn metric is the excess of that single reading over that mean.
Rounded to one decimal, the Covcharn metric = 3.7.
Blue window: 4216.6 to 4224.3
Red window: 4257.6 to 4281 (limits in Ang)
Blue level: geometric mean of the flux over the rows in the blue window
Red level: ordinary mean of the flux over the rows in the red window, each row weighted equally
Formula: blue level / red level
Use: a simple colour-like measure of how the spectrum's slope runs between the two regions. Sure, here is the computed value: 1.05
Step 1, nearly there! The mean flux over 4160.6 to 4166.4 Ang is 58.7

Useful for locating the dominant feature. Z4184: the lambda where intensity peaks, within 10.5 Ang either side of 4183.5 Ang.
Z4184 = 4185.14 Ang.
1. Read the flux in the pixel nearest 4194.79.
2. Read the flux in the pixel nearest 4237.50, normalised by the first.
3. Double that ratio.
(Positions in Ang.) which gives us 1.71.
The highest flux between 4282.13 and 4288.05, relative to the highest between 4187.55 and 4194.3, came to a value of 0.894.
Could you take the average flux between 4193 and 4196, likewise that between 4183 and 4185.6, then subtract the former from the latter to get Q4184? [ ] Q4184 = 1.6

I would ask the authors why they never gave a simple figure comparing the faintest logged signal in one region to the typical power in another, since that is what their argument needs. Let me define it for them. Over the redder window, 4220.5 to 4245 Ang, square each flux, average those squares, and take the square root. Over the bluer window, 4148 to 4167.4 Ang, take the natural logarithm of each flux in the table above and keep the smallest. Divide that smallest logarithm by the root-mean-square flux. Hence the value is 0.0739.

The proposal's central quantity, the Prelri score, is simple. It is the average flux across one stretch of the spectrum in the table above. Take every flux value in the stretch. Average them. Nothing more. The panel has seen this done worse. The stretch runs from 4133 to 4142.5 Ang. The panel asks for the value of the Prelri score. 57.1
